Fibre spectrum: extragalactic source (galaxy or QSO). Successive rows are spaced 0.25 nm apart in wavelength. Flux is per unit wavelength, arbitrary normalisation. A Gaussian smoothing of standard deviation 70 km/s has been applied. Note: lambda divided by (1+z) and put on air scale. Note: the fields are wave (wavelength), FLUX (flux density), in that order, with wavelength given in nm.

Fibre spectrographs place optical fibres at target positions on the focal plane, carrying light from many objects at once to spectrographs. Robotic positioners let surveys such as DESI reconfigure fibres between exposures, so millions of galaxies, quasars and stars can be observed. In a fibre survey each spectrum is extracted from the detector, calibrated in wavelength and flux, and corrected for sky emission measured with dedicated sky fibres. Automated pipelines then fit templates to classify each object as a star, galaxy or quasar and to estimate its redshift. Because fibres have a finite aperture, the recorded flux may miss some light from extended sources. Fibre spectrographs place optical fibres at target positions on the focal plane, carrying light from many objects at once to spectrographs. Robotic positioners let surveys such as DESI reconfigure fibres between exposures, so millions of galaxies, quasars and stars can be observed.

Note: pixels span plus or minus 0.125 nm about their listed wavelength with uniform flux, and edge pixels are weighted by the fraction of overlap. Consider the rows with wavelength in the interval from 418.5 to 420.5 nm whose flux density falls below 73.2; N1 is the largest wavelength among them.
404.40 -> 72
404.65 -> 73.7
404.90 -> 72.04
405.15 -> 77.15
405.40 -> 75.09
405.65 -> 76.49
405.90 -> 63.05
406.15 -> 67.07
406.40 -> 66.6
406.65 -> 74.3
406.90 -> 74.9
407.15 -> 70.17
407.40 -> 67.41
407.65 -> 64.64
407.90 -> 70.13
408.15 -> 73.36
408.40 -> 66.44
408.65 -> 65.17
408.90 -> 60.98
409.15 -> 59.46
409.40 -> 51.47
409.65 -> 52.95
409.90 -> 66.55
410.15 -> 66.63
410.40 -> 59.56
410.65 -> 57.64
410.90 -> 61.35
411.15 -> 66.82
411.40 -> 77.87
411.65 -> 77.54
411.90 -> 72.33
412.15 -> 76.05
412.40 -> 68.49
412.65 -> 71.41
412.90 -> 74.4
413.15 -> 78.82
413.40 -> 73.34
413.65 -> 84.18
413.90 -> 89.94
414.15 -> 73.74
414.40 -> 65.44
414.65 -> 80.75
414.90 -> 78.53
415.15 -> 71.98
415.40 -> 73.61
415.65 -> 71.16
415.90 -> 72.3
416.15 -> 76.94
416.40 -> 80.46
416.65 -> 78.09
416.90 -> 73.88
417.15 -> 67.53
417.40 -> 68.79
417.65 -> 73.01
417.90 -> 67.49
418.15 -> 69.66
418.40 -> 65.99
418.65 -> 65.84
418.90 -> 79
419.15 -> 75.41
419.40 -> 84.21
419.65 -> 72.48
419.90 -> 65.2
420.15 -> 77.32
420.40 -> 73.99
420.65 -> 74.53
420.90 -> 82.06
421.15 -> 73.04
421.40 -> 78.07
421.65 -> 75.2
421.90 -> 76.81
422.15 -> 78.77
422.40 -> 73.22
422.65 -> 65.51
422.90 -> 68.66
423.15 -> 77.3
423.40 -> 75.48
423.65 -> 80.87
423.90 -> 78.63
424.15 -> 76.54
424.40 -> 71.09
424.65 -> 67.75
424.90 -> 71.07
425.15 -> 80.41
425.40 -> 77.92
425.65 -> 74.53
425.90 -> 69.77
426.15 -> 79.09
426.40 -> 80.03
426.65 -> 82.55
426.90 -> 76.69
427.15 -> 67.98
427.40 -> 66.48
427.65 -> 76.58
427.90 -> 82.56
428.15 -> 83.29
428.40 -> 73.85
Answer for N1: 419.90 nm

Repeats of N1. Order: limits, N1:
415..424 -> 422.90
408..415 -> 414.40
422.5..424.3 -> 422.90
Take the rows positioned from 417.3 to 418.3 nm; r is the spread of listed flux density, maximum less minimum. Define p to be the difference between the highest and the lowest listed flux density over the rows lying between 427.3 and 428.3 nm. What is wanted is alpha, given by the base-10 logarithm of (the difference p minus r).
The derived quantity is 1.1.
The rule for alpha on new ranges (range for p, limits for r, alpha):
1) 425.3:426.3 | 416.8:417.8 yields 0.5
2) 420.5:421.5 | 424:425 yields -0.6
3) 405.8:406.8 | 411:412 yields -0.7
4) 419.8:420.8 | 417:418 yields 0.8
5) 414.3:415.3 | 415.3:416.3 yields 1.0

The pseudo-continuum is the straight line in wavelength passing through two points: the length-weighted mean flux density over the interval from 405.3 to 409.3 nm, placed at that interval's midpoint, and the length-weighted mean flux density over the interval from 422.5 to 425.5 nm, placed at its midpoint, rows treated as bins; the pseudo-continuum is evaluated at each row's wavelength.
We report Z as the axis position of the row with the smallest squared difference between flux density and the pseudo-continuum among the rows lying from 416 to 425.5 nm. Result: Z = 421.15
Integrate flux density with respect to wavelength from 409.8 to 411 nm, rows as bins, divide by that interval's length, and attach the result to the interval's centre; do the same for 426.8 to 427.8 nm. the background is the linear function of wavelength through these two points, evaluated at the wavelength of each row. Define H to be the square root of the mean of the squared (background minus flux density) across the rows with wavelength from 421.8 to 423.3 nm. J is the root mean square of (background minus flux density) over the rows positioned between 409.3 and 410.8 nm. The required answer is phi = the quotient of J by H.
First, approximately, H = 6.4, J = 6.5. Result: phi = 1.0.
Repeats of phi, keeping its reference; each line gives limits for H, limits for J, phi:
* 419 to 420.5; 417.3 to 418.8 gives 0.3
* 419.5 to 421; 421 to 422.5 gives 0.9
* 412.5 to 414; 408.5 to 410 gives 0.4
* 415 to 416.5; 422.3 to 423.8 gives 0.7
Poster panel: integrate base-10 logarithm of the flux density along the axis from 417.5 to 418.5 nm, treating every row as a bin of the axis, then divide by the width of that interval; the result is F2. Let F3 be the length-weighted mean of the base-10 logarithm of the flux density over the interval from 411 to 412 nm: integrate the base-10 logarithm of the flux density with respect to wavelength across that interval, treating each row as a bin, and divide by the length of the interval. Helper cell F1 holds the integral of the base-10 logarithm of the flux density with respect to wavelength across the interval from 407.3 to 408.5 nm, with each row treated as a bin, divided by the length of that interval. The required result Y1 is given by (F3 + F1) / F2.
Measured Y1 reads 2.01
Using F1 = 1.83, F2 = 1.84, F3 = 1.864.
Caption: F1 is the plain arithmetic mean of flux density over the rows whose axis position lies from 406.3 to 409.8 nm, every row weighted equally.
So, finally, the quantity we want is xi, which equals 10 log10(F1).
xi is 18.2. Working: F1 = 65.6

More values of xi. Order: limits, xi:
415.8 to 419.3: 18.6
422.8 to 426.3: 18.7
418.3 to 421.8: 18.7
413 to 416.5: 18.8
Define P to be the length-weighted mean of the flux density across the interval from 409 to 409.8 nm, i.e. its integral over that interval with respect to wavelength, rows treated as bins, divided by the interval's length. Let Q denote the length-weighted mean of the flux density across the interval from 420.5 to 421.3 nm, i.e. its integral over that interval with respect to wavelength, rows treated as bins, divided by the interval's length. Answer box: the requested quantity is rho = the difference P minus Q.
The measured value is -21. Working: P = 55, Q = 76.5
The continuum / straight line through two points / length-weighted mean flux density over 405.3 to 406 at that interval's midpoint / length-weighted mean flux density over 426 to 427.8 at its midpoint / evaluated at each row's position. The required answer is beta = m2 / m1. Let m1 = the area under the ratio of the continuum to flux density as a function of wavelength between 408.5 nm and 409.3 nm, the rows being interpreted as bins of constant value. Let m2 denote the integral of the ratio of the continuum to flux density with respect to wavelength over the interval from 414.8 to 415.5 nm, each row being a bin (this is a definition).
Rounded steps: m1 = 0.94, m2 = 0.69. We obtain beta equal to 0.73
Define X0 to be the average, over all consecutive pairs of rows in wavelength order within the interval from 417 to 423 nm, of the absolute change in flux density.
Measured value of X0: 5.3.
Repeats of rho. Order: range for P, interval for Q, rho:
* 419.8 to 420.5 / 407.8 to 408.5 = 2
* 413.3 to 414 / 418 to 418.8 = 15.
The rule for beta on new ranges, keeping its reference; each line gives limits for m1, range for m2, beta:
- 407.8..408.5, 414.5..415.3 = 1.07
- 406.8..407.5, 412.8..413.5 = 0.95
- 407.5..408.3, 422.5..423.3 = 1.02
